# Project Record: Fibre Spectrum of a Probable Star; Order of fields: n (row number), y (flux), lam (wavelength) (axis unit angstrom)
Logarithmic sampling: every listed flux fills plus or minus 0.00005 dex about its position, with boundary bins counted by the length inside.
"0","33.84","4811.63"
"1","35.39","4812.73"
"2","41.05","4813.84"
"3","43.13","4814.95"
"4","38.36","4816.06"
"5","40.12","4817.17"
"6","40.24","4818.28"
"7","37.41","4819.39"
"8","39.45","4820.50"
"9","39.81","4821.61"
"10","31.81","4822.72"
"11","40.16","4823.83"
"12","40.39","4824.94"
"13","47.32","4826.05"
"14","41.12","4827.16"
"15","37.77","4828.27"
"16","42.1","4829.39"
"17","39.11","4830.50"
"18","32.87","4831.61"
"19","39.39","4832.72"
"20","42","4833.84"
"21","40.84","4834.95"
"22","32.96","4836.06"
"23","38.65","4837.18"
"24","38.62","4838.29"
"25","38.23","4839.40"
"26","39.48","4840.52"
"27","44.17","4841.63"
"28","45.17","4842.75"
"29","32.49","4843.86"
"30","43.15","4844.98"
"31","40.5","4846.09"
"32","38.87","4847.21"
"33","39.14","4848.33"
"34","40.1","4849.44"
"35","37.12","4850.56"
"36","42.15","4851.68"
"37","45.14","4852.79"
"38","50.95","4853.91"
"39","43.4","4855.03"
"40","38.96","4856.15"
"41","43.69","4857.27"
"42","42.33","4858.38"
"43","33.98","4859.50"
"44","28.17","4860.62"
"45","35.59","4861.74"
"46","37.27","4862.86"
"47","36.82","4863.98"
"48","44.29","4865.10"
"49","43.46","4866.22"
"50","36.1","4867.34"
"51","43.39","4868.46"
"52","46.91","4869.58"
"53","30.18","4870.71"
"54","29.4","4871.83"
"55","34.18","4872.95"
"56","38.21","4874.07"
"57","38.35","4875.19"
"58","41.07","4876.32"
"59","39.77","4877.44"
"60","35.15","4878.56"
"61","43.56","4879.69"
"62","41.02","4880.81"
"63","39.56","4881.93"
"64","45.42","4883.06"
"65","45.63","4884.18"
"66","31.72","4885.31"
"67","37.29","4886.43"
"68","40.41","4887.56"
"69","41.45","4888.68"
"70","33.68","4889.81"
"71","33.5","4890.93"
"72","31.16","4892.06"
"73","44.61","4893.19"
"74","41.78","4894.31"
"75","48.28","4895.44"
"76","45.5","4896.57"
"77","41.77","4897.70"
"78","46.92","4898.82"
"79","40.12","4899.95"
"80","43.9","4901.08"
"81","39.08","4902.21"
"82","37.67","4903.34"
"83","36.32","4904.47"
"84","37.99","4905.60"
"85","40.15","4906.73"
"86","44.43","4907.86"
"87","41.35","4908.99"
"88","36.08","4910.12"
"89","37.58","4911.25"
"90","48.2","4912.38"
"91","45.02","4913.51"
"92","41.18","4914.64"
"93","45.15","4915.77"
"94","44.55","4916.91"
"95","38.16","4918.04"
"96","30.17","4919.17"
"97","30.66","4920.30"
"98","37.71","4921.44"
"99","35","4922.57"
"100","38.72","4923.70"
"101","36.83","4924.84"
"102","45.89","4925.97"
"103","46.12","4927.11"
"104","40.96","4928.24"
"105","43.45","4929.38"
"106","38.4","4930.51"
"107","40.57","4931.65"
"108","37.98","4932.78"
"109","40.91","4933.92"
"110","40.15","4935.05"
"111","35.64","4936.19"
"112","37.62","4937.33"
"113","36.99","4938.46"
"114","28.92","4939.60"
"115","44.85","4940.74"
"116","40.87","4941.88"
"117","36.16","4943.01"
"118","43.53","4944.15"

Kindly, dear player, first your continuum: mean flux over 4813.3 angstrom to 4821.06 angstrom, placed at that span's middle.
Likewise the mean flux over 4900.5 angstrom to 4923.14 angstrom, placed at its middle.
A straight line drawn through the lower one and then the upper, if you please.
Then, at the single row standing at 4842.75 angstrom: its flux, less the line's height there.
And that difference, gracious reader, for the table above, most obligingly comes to 5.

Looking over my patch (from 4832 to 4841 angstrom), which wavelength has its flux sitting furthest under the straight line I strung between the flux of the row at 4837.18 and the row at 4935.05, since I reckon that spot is 4836.06 angstrom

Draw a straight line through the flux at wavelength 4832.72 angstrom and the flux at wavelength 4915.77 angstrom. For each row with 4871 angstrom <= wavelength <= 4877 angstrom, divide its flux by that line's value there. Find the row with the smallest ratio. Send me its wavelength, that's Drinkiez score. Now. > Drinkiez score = 4871.83 angstrom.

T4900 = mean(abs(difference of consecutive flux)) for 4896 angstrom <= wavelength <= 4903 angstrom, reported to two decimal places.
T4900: 4.86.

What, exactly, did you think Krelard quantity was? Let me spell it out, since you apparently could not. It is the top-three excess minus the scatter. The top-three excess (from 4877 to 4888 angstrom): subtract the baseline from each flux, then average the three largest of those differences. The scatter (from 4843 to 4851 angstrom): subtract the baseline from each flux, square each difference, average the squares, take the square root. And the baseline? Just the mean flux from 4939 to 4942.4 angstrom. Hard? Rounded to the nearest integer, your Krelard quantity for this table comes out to 4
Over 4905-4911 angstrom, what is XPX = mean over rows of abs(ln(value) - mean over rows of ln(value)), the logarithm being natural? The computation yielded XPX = 0.06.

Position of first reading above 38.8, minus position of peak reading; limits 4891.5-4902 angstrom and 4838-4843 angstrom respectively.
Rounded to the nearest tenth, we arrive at 50.4 angstrom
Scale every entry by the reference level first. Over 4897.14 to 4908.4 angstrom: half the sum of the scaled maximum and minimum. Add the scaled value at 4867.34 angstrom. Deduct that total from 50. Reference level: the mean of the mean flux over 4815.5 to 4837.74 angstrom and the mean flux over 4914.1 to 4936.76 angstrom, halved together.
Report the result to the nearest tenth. 48.0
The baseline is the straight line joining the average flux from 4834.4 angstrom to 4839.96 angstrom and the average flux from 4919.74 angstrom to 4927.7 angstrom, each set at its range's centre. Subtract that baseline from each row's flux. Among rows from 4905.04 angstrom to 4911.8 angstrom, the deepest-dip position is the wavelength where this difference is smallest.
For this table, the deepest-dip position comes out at 4910.12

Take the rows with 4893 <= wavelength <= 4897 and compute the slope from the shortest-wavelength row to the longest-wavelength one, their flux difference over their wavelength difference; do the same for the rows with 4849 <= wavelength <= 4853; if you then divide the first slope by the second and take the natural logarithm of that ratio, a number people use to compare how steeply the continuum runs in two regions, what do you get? -1.7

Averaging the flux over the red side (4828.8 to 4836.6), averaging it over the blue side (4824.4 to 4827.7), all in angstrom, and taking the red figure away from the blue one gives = 4.5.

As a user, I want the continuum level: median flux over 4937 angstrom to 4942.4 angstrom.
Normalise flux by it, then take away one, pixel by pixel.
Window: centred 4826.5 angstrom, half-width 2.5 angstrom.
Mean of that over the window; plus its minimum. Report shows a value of 0.11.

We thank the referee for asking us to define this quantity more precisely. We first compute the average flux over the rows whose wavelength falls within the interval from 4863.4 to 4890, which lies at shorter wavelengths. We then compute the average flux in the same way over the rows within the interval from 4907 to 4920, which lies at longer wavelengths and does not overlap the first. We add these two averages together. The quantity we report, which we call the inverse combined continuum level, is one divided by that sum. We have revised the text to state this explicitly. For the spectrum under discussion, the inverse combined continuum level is 0.0125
